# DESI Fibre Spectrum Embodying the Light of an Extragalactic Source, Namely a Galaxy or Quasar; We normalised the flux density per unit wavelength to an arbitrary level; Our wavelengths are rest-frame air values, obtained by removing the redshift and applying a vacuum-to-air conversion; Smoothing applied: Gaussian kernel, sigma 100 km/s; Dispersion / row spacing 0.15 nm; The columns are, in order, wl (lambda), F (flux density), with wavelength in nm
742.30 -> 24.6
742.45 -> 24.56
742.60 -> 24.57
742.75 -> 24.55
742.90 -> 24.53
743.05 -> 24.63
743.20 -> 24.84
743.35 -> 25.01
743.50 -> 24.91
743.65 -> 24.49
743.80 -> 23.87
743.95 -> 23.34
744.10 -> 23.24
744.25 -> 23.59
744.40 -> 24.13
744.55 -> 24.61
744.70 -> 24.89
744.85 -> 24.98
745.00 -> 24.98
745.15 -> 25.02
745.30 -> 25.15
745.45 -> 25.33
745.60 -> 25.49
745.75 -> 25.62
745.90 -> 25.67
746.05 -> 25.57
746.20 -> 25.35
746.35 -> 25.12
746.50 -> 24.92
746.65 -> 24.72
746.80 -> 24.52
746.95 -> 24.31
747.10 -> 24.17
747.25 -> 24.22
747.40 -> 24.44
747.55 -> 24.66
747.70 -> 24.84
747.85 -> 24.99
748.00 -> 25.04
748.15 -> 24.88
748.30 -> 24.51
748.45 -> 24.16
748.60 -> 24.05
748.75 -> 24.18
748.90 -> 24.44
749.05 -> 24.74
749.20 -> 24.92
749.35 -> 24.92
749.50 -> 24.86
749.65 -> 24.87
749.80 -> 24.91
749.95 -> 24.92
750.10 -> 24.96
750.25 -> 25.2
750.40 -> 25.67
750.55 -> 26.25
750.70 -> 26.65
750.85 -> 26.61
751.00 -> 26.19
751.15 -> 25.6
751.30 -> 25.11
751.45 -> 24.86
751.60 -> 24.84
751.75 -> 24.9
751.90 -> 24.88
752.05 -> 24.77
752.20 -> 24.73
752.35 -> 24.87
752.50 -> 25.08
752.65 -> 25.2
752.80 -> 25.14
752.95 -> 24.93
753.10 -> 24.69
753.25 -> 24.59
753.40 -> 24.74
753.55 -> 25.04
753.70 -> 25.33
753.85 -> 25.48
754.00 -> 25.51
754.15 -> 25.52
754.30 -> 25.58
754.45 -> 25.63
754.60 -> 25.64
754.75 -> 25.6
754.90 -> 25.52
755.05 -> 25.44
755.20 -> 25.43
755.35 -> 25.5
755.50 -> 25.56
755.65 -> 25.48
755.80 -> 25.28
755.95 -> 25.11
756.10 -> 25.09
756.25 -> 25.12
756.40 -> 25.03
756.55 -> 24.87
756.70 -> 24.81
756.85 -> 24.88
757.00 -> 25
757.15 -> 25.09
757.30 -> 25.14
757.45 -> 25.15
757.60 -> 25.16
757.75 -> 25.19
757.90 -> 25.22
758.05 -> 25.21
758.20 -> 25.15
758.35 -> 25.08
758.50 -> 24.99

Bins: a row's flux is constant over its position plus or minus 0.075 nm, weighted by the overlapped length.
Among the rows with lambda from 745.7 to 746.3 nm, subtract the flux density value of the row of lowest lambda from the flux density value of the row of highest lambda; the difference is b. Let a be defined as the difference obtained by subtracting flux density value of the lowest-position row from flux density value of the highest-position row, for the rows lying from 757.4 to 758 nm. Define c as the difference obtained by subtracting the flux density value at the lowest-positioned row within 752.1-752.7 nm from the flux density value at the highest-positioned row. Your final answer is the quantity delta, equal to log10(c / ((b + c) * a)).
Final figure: 1.5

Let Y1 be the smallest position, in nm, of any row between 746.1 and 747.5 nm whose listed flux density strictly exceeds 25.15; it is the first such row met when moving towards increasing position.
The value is 746.20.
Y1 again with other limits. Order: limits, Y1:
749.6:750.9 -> 750.25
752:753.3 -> 752.65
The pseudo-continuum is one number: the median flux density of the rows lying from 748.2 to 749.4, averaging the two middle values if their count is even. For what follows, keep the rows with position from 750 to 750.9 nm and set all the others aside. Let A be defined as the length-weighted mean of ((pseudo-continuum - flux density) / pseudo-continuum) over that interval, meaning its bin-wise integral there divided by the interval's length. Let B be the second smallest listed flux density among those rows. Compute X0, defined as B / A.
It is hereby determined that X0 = -451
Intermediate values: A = -0.056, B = 25.2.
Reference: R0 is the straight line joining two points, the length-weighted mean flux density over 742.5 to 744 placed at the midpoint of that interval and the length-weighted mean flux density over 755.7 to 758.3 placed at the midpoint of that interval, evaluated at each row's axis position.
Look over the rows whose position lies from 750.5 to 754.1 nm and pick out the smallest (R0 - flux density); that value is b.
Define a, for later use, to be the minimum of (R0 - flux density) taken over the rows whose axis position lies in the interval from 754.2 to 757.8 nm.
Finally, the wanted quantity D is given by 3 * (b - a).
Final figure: -3.5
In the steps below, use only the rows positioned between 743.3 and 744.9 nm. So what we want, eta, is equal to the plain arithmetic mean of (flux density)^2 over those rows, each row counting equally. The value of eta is 590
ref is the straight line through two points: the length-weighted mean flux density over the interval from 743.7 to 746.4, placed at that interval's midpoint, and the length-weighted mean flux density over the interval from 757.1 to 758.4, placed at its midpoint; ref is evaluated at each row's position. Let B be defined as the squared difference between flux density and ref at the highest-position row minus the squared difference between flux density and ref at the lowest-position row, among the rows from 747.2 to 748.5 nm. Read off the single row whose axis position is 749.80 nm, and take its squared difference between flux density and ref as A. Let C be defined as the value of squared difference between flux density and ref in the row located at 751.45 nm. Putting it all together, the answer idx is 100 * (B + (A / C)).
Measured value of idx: 13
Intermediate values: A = 0.00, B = 0.1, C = 0.011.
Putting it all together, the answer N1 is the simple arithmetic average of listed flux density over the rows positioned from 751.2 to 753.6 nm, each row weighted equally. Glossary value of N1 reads 24.9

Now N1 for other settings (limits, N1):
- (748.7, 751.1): 25.3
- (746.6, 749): 24.5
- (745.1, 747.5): 25.0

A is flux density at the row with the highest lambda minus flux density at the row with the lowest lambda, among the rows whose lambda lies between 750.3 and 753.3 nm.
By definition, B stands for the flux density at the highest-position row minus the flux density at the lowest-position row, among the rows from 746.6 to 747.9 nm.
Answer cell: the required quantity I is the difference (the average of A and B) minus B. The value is -0.7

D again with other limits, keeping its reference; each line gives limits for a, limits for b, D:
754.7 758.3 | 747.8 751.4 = -3.7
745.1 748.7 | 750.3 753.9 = -2.3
